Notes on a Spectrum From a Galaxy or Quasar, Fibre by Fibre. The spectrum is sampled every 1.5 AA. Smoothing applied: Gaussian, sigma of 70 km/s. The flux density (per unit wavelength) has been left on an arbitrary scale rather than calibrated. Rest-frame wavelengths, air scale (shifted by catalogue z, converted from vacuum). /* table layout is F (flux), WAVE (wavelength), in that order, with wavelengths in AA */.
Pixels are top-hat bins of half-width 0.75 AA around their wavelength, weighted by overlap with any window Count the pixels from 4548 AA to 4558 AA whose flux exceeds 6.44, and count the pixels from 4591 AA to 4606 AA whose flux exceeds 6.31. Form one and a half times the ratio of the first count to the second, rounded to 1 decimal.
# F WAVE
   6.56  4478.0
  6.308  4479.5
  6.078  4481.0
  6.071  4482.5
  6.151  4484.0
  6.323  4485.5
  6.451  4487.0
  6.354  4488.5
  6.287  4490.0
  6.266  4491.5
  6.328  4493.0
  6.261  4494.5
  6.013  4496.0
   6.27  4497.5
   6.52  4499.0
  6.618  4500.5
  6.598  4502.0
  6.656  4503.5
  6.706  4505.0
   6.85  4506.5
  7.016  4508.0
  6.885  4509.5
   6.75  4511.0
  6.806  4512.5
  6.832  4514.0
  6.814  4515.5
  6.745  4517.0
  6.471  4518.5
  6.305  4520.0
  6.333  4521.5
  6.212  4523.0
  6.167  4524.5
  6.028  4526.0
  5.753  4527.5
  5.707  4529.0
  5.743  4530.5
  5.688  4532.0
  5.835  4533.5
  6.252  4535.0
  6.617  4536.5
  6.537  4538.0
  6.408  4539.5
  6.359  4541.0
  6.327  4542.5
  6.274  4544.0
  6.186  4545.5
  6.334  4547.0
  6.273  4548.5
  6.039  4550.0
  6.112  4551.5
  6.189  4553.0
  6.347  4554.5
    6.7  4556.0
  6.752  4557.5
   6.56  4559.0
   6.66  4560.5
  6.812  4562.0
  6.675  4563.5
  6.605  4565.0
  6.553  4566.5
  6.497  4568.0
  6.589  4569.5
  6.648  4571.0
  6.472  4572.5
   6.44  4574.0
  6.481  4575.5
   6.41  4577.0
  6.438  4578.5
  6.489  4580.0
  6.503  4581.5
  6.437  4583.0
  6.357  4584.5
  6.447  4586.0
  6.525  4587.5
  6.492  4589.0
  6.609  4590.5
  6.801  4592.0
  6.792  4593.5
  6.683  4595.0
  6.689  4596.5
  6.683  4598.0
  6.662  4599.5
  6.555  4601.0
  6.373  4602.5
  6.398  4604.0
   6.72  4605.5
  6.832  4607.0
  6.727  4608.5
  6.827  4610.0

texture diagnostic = 0.3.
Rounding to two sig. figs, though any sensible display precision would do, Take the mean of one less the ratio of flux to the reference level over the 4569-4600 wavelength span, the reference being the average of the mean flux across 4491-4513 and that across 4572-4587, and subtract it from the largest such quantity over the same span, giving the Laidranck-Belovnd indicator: 0.030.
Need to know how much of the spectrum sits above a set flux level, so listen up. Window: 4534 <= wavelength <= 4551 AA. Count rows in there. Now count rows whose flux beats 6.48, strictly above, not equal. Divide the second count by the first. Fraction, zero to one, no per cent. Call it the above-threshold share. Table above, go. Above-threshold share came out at 0.18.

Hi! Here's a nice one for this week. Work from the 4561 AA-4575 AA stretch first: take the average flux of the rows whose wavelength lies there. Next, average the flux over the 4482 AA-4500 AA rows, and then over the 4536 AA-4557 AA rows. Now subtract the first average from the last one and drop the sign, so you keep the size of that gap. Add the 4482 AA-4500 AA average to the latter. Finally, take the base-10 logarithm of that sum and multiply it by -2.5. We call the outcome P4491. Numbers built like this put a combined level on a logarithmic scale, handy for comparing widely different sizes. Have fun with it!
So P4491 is -2.04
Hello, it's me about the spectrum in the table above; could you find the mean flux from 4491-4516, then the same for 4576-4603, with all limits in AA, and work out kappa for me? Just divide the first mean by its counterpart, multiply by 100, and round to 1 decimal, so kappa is 100.7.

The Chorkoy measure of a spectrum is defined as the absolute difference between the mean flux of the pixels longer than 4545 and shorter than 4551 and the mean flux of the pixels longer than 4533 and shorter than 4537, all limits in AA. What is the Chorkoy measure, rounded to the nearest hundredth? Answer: 0.03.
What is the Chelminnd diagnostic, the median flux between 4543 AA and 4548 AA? 6.27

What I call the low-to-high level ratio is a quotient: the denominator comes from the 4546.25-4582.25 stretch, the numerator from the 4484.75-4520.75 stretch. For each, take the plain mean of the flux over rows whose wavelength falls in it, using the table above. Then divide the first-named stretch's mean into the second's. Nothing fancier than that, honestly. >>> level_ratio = 1.01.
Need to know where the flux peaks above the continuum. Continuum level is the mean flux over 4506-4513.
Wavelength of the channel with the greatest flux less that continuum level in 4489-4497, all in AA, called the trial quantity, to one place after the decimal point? 4493.0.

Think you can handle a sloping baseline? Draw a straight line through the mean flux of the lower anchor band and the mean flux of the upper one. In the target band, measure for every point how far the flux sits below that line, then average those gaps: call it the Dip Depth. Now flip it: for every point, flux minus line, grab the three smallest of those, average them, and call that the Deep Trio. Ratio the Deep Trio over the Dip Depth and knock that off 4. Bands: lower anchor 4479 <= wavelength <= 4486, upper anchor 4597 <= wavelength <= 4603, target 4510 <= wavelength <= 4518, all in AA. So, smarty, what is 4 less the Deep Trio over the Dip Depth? 5.0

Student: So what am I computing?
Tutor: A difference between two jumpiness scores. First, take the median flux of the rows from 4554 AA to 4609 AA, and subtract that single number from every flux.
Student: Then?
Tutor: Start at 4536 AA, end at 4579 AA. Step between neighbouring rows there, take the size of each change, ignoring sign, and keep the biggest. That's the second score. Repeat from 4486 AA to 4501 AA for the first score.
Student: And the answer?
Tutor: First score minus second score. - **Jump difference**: -0.10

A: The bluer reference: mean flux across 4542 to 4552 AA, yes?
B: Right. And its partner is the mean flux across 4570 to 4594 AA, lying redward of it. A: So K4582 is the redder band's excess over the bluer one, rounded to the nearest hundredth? 0.30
